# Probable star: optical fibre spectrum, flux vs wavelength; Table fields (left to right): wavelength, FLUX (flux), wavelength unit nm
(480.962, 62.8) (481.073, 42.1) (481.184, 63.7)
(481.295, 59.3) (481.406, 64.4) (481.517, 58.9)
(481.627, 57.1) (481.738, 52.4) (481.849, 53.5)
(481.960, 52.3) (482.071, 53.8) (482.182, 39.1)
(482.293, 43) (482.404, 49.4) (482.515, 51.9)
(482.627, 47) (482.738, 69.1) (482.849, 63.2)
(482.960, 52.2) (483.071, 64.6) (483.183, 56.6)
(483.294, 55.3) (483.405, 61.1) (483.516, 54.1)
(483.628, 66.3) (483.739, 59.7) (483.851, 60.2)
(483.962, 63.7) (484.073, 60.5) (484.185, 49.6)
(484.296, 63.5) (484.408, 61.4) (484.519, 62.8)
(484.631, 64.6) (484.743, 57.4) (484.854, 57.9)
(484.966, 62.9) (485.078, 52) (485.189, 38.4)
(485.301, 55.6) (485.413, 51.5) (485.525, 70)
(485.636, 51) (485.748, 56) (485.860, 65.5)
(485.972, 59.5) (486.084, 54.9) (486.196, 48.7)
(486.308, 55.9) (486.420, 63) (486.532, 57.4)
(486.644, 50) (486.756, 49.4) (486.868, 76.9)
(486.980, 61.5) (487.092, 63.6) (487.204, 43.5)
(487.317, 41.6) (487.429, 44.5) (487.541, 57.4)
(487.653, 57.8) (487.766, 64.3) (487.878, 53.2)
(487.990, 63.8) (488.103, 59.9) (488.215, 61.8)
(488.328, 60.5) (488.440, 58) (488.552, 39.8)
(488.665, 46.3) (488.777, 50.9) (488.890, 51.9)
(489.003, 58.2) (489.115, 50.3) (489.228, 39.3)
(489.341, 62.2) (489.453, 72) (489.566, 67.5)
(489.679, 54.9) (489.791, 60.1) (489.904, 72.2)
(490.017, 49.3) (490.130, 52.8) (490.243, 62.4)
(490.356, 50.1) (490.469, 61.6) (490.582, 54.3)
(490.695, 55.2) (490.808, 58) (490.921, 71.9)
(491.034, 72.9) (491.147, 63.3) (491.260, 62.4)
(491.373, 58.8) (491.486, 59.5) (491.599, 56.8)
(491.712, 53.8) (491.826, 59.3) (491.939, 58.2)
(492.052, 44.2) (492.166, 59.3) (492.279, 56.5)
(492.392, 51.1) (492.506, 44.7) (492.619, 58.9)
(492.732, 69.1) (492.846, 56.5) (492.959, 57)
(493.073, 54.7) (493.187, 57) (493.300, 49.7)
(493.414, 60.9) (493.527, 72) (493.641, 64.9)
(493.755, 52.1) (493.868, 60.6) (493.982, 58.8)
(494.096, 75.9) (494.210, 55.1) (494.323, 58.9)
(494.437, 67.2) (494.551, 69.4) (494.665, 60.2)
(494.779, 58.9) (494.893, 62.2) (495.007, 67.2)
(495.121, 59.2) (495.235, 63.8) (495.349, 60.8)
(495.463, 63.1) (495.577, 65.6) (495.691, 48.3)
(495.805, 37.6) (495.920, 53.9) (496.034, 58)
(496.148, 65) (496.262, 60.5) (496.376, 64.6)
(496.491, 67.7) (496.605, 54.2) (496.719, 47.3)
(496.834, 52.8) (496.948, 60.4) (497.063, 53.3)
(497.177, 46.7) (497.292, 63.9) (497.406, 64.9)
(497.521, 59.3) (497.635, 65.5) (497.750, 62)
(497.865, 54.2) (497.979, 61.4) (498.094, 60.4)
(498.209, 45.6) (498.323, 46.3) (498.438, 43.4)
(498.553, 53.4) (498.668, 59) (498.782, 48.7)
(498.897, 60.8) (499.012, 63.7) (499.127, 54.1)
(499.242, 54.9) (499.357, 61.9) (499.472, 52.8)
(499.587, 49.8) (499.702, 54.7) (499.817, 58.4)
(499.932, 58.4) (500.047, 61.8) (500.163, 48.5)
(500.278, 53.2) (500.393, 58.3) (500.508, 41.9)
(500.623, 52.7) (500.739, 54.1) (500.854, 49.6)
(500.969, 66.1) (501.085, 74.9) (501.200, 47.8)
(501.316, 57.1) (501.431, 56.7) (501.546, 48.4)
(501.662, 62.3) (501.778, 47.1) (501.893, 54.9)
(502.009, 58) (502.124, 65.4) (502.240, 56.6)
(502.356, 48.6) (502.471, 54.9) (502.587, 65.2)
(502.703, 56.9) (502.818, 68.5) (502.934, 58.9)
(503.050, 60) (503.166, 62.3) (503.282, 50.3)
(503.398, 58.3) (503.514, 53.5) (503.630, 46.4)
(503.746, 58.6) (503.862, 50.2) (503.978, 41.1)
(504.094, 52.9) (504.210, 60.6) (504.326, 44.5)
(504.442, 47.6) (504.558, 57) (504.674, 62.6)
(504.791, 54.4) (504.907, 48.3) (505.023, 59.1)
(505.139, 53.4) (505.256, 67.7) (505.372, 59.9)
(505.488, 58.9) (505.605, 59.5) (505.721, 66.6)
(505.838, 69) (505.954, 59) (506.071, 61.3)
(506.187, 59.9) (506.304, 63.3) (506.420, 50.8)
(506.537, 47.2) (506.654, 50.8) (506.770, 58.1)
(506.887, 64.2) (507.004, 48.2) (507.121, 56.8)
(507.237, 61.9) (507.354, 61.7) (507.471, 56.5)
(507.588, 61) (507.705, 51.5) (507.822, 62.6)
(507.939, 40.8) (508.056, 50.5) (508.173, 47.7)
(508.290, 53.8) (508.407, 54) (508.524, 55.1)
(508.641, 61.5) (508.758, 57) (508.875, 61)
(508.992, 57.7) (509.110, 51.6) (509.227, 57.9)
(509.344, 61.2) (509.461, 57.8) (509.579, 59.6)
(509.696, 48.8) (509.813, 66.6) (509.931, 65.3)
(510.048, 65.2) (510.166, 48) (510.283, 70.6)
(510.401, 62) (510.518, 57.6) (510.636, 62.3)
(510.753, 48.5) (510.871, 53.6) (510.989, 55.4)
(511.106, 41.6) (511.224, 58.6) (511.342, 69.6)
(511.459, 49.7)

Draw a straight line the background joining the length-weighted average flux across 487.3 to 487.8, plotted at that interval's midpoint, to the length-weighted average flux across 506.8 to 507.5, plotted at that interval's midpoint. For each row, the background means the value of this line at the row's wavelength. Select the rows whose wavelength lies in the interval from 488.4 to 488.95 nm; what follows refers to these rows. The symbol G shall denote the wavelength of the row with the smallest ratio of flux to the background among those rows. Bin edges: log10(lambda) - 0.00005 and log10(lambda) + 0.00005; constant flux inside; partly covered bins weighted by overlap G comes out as 488.552 nm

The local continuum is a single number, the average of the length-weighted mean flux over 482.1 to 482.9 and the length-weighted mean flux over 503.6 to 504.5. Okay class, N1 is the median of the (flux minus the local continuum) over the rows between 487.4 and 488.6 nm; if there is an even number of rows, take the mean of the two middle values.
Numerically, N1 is 6.9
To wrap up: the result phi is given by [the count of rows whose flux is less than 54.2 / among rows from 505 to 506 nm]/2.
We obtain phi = 0.5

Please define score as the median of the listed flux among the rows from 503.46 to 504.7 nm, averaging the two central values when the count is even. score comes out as 52.9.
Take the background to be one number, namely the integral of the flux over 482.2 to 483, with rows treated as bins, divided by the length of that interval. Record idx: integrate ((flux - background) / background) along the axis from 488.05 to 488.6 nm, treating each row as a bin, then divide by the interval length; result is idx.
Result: 0.060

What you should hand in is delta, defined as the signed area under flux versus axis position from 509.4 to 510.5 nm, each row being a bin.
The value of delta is 66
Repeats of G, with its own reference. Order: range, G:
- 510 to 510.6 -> 510.166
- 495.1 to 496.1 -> 495.805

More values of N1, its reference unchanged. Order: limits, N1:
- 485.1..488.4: 6.3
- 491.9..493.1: 5.4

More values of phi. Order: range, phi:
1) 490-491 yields 1.5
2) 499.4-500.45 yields 2.0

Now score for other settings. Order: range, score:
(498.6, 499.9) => 54.9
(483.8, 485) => 61.4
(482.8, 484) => 60.2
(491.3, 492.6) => 56.8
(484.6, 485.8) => 56.0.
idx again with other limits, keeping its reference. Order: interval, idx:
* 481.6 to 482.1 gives 0.012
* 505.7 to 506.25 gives 0.187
